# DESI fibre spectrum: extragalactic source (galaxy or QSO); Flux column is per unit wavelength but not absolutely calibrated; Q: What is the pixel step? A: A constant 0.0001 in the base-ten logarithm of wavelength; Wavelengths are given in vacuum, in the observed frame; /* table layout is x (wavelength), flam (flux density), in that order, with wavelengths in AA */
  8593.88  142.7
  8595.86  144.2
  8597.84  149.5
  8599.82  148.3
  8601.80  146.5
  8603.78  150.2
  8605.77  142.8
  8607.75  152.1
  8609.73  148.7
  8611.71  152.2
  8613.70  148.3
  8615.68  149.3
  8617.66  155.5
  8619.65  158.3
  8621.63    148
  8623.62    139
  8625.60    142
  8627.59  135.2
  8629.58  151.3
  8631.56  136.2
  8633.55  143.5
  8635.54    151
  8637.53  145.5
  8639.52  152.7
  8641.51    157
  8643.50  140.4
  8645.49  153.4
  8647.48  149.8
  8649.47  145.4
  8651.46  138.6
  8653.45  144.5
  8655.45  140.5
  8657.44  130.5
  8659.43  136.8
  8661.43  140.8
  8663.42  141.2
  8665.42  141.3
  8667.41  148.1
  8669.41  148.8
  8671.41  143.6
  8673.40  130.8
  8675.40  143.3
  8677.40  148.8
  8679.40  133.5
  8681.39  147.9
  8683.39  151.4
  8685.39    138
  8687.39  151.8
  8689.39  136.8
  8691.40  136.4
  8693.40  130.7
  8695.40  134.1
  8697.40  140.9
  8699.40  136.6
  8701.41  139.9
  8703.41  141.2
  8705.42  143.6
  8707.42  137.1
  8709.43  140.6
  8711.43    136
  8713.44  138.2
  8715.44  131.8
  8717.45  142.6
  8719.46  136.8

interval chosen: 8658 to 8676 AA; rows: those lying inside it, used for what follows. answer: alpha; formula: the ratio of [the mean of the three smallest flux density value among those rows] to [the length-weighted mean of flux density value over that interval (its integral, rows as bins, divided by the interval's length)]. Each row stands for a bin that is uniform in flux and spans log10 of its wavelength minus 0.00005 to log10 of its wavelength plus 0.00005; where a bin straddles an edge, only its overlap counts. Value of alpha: 0.963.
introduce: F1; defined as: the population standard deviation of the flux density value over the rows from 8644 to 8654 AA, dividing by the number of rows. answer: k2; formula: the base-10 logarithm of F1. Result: 0.70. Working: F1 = 5.0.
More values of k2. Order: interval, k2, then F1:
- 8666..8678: 0.80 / 6.3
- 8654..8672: 0.72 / 5.2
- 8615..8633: 0.90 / 7.9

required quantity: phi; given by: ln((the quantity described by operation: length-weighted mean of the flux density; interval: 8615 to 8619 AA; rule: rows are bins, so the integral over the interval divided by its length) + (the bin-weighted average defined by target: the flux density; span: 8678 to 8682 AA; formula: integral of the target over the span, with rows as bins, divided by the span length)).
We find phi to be 5.68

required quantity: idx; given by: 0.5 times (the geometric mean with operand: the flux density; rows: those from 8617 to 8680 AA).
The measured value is 72.0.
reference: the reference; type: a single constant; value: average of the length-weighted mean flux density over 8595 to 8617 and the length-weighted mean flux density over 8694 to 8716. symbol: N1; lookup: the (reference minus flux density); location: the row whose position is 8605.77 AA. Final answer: 1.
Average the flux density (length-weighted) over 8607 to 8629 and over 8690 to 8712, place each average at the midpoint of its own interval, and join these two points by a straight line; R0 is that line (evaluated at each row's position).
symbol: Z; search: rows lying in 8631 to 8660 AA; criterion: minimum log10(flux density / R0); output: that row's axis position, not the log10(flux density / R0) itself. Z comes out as 8657.44 AA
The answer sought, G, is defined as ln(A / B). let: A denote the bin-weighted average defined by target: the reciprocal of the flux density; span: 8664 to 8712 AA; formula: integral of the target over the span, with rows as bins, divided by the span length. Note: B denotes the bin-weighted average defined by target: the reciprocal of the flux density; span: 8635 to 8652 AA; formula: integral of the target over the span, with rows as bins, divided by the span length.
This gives 0.05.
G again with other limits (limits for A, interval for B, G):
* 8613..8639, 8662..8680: -0.03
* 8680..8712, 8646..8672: 0.02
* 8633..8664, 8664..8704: -0.02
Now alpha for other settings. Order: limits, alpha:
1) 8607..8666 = 0.920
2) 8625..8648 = 0.937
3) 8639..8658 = 0.938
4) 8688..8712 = 0.968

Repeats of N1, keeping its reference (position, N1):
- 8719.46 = 7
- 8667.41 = -5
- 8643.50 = 3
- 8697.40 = 2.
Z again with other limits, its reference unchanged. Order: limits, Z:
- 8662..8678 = 8673.40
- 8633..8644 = 8643.50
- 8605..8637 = 8627.59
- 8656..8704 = 8657.44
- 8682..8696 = 8693.40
